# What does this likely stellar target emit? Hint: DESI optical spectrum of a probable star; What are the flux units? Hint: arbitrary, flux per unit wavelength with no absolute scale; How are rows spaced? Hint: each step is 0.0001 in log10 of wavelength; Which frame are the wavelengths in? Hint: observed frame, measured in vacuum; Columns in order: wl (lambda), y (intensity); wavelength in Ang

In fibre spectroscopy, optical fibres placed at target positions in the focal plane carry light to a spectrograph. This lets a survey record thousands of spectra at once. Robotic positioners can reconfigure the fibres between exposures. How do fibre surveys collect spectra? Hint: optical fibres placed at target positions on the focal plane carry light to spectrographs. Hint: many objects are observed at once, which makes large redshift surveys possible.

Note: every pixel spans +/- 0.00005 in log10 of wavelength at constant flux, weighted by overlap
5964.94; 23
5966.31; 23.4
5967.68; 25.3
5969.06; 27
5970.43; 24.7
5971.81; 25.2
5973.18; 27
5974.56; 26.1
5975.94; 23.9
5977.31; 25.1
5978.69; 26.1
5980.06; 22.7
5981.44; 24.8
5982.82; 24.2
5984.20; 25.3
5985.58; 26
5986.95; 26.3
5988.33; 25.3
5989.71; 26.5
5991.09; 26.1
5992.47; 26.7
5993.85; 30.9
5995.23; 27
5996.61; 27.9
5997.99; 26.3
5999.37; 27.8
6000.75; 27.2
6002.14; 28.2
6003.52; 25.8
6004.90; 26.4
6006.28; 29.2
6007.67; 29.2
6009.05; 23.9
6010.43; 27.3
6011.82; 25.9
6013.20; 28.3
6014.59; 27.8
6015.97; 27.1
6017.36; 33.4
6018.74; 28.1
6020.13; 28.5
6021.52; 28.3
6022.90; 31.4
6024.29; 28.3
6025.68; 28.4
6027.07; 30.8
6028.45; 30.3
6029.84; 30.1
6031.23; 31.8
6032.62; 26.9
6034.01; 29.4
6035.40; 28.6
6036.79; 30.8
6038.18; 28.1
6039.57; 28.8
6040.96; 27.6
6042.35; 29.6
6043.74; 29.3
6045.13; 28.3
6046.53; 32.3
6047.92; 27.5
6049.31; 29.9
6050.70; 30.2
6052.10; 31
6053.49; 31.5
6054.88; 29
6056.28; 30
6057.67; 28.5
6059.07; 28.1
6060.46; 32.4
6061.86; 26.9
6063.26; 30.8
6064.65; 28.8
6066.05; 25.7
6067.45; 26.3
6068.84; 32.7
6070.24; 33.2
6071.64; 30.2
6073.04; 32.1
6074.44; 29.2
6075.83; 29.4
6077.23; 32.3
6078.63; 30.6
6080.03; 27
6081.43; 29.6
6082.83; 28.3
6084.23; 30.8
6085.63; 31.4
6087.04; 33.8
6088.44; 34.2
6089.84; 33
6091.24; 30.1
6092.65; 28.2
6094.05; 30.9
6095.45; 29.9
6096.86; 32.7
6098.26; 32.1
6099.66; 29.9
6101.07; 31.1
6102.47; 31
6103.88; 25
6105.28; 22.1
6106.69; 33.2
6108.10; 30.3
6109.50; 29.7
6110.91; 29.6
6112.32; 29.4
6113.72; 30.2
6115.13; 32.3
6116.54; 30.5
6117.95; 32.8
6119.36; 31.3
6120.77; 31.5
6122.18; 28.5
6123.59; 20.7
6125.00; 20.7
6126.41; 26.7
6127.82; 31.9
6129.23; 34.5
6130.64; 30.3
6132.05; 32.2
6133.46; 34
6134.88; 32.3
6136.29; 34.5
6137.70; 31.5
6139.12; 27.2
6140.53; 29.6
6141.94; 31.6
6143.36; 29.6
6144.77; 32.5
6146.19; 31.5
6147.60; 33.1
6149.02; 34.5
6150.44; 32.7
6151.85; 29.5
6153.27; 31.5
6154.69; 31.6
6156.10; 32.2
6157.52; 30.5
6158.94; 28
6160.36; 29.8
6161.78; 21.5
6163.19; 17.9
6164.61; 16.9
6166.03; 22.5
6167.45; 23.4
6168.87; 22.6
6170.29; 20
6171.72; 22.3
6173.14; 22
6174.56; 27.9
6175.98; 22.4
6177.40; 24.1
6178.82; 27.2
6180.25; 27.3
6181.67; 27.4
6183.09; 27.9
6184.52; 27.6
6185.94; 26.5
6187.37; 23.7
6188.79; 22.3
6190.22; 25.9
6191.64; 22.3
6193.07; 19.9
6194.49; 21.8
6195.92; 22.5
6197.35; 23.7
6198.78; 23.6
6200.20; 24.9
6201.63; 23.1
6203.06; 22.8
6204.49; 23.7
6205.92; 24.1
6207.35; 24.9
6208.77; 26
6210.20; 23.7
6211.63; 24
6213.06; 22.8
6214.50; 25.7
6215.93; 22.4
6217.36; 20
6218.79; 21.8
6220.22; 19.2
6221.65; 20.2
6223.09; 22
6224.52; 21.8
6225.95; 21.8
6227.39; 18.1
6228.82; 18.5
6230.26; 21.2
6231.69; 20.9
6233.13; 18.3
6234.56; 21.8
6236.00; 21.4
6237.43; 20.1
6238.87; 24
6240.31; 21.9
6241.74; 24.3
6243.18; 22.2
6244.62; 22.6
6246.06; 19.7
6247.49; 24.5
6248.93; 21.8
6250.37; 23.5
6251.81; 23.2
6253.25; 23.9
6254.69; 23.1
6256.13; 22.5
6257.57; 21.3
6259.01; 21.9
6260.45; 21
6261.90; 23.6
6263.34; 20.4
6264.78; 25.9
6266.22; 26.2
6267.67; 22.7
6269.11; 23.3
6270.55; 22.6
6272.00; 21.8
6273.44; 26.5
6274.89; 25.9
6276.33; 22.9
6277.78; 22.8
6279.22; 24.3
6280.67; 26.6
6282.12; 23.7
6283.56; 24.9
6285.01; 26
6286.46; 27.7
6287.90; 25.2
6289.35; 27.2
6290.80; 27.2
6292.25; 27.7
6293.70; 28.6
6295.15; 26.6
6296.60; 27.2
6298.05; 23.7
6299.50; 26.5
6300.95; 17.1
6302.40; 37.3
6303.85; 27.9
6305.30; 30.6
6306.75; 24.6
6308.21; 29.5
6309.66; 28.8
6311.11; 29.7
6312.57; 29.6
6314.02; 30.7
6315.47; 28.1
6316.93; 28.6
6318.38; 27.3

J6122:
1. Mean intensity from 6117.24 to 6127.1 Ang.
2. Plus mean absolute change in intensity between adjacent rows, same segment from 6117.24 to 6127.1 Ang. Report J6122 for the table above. 30.5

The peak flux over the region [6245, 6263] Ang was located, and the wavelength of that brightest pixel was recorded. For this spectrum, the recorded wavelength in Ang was 6247.49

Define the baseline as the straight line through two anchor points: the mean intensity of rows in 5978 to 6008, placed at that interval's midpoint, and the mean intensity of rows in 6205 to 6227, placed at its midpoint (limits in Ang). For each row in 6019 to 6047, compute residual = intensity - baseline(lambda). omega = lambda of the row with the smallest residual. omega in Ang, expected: 6032.62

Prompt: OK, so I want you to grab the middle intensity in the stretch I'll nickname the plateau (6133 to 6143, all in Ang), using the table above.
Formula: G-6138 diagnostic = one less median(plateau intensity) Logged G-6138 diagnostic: -30.6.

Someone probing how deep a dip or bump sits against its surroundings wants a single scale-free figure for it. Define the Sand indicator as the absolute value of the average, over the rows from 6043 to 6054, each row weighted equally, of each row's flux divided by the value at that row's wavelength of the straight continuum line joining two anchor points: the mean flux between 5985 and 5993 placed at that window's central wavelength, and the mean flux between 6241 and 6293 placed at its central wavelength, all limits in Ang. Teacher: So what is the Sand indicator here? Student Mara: 1.17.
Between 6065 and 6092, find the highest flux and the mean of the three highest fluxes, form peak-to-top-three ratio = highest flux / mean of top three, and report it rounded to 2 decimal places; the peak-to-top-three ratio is 1.01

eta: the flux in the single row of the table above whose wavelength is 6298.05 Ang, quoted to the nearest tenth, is 23.7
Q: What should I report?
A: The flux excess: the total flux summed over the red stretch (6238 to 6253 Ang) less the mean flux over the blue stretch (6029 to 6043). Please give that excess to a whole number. 199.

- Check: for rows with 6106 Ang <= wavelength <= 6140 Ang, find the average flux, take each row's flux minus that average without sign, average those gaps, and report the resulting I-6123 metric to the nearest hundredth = 2.46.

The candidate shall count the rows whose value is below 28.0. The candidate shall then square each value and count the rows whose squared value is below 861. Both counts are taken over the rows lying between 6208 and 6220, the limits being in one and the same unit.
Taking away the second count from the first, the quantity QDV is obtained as 0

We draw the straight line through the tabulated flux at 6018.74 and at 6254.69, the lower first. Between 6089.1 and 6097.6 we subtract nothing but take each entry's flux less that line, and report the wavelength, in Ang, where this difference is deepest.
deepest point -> 6092.65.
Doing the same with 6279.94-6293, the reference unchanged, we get 6282.12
